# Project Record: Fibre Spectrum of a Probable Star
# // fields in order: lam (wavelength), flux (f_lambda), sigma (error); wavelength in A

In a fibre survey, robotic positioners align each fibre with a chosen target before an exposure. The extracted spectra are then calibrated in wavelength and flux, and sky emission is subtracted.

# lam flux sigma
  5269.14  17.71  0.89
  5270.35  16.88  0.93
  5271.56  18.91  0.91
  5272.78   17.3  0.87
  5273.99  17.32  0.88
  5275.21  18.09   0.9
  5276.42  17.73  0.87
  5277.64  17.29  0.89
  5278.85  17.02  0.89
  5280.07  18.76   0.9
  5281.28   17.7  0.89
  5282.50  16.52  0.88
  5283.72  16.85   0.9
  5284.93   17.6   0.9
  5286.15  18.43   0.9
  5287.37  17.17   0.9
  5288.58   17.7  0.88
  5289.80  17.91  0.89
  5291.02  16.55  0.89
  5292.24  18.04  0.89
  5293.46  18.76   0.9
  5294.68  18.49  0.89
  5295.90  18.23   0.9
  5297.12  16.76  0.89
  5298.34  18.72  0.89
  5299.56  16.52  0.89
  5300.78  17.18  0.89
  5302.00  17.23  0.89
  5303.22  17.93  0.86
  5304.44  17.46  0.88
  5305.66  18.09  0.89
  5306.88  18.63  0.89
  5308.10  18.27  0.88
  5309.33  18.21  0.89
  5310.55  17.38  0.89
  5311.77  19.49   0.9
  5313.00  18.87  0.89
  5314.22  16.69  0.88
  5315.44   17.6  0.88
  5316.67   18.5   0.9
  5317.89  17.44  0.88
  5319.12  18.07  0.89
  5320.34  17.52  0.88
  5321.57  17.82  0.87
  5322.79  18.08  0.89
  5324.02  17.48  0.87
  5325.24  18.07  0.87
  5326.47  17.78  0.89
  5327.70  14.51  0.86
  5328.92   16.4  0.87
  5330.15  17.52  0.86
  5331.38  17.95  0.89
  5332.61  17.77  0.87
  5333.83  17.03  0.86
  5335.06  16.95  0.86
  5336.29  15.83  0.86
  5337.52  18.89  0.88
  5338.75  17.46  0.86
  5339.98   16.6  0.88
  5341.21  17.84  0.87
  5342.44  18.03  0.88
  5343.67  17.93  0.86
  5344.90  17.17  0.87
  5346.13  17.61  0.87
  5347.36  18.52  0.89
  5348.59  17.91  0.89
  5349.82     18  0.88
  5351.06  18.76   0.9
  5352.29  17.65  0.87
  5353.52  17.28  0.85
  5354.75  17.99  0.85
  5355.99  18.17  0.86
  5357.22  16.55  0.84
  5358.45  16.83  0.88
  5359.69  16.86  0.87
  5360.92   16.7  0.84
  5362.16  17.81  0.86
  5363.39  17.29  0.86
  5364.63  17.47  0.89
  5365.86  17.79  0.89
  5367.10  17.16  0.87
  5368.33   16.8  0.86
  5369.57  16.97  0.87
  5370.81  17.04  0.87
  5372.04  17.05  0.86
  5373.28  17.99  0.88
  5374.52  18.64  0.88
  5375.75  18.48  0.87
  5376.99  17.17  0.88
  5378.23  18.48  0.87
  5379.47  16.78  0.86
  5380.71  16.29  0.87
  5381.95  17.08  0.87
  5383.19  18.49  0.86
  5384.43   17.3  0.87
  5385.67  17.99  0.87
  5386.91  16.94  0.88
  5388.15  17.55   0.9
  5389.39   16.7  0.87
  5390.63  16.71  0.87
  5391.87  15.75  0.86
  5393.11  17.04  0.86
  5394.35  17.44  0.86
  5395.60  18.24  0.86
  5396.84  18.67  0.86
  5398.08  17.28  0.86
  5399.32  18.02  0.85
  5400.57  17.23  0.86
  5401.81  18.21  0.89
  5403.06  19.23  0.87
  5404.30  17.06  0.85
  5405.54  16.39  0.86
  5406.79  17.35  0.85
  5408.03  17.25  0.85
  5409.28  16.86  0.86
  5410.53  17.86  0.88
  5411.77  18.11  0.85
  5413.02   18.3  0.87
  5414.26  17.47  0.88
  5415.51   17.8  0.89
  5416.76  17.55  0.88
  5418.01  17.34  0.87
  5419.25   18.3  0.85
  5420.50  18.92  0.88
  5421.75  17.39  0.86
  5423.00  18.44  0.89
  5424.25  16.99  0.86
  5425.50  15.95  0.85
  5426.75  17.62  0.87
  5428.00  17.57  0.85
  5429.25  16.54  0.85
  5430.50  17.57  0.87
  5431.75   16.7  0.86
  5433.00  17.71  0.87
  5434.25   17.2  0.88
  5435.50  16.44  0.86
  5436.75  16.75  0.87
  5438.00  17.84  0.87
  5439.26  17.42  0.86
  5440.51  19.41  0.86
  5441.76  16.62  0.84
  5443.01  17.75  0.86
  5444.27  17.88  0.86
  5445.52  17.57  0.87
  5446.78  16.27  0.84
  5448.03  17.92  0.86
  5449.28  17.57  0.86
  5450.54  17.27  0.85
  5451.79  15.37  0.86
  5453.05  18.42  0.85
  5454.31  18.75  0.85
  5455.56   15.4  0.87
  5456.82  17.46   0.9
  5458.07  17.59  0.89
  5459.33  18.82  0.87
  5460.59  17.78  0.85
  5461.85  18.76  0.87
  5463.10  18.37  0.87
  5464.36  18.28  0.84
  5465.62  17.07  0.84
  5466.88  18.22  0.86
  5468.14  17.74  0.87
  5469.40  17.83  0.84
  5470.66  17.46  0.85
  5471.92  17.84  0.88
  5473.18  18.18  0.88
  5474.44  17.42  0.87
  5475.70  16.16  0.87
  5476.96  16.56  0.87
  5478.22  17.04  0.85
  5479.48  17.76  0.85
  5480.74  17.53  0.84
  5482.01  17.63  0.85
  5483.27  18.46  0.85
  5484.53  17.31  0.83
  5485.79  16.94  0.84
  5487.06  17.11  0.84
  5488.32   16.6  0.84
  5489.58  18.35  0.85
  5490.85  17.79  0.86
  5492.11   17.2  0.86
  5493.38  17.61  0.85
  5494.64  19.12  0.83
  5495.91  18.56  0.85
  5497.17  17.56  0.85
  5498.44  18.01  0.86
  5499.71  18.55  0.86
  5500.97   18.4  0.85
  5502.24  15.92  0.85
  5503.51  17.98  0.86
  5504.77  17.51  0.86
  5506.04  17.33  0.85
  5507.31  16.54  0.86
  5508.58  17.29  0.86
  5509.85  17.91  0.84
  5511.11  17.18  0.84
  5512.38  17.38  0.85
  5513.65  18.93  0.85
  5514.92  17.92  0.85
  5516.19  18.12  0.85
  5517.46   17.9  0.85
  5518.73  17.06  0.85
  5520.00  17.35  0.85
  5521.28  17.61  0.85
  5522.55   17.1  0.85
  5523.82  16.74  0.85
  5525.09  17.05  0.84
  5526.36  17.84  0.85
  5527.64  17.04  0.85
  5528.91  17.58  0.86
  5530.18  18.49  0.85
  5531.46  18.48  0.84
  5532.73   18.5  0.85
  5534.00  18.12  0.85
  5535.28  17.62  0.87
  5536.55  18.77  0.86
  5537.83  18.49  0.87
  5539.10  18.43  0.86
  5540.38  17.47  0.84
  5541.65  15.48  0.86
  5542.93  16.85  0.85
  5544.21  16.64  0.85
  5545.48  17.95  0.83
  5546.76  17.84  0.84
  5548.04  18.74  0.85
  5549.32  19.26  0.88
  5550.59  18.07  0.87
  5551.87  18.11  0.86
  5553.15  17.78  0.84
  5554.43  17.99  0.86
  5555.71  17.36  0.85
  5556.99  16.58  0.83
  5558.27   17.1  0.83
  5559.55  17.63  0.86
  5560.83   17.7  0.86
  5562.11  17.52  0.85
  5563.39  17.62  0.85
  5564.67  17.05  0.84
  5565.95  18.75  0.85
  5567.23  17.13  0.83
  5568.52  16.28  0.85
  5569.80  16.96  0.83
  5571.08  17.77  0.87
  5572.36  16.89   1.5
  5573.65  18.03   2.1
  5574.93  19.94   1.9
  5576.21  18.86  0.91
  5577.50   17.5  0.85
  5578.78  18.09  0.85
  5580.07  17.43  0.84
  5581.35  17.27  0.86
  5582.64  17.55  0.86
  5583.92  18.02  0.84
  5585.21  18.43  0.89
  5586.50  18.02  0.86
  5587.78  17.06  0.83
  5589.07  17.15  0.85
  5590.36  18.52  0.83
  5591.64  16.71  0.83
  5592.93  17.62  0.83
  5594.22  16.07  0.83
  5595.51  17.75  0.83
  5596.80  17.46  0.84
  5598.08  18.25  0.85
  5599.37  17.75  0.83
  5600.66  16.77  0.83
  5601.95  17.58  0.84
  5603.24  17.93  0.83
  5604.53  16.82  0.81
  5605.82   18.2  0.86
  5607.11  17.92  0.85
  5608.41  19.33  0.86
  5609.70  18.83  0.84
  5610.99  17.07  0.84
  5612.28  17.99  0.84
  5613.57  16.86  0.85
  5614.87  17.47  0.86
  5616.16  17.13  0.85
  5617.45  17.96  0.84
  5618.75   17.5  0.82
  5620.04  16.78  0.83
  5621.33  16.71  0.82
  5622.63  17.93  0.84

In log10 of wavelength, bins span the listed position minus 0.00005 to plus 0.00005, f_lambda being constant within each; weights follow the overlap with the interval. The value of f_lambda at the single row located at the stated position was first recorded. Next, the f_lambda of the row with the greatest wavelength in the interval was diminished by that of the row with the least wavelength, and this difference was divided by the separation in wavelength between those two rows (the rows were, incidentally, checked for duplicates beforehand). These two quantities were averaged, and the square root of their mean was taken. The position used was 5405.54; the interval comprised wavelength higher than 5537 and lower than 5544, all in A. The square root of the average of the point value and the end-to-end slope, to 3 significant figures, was 2.83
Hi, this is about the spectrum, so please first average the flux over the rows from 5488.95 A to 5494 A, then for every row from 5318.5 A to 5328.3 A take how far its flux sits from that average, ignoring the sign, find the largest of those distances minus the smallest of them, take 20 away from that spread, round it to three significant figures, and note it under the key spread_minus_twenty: -16.8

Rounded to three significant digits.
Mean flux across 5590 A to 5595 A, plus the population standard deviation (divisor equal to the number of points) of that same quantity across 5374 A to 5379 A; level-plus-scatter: 17.8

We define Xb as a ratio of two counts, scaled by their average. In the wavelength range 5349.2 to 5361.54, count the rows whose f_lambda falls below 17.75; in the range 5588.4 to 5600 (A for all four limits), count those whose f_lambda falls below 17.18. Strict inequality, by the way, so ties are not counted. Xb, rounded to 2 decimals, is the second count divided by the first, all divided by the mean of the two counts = 0.11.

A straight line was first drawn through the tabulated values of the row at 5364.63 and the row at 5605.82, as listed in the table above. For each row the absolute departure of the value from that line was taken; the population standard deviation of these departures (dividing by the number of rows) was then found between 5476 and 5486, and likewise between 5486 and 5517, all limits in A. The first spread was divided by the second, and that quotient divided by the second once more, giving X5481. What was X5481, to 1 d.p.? 1.6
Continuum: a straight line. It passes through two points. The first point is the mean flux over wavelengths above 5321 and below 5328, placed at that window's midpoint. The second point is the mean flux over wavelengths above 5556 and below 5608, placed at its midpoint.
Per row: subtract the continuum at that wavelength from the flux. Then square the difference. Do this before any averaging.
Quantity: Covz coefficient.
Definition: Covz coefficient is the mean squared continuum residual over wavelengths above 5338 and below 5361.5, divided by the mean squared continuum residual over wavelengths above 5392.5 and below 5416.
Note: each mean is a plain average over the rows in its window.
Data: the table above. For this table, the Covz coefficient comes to 0.87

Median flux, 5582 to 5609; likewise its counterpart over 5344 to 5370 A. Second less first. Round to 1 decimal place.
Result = -0.3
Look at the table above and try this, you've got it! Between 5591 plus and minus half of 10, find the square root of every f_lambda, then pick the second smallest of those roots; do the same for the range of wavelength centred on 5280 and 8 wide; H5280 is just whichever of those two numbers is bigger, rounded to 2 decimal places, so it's 4.10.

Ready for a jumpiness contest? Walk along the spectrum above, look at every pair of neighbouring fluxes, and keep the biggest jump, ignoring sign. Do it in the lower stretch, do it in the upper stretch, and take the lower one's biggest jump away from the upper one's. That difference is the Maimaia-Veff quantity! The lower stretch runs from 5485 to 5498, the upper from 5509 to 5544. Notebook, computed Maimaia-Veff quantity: 0.2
